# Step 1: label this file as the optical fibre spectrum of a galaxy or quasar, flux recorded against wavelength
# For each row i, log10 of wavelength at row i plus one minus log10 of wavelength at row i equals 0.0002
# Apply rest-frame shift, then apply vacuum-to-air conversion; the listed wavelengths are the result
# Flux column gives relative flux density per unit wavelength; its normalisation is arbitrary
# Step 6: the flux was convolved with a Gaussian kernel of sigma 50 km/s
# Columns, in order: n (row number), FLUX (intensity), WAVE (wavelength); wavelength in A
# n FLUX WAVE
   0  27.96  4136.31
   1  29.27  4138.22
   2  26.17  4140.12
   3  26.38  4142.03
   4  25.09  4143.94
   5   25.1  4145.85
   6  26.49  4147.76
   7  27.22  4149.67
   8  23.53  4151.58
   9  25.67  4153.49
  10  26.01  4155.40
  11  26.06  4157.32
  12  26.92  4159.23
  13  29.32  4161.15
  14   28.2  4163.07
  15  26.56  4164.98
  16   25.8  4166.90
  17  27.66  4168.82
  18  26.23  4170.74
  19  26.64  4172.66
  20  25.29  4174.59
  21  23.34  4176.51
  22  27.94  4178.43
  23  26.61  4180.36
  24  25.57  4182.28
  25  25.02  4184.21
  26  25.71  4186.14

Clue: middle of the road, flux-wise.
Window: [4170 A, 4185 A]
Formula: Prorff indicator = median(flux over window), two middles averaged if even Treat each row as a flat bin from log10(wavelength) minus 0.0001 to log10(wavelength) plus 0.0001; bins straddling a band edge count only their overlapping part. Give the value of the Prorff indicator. 25.9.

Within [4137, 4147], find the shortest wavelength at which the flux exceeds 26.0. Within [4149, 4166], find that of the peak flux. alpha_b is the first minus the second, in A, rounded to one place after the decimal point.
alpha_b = -22.9 A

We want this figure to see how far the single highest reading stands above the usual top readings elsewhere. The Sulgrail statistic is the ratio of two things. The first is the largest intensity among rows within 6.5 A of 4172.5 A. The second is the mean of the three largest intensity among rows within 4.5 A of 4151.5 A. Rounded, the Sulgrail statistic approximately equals 1.05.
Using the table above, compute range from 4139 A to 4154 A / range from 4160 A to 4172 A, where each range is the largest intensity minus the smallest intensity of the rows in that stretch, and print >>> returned 1.05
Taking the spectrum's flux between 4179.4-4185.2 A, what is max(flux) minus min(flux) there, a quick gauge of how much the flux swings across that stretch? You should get 1.6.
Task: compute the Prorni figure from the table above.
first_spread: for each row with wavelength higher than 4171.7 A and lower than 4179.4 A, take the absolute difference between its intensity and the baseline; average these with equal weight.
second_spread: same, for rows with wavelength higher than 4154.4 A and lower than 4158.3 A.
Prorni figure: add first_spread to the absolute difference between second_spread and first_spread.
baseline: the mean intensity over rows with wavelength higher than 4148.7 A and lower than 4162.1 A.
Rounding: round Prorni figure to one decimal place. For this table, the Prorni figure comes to 2.6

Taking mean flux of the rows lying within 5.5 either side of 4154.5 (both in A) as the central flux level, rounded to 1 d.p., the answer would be 25.9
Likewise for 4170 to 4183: 25.9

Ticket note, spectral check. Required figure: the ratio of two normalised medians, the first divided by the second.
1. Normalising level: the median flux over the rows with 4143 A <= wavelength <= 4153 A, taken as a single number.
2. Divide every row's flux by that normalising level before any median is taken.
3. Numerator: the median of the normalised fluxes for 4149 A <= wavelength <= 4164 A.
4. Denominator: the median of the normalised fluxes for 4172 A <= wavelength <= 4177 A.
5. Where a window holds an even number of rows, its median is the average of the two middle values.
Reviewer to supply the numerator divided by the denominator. 1.05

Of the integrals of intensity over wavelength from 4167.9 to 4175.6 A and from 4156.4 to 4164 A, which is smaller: 203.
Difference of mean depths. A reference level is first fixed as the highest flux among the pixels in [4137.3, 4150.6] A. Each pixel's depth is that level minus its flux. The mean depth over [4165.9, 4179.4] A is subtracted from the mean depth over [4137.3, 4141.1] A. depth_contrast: -1.6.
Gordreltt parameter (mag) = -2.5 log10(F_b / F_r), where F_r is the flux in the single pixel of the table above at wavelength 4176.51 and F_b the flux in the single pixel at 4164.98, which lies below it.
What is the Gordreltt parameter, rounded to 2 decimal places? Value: -0.14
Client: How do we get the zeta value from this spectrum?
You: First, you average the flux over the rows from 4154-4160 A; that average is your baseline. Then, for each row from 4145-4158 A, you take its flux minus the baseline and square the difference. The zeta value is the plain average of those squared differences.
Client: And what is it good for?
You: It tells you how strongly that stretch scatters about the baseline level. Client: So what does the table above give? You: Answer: 1.5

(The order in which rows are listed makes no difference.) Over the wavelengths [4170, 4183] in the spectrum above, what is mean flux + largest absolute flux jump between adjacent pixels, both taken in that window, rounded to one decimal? 30.5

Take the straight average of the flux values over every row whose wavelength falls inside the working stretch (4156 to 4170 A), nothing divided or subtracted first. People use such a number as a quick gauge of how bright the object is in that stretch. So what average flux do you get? 27.2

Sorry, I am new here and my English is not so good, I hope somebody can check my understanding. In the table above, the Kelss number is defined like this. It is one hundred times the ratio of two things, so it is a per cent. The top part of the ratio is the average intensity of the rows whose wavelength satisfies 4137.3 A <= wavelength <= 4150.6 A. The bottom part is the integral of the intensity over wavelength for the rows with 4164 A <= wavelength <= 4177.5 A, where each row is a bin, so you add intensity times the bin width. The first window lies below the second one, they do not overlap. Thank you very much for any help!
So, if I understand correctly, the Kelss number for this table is 7.6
